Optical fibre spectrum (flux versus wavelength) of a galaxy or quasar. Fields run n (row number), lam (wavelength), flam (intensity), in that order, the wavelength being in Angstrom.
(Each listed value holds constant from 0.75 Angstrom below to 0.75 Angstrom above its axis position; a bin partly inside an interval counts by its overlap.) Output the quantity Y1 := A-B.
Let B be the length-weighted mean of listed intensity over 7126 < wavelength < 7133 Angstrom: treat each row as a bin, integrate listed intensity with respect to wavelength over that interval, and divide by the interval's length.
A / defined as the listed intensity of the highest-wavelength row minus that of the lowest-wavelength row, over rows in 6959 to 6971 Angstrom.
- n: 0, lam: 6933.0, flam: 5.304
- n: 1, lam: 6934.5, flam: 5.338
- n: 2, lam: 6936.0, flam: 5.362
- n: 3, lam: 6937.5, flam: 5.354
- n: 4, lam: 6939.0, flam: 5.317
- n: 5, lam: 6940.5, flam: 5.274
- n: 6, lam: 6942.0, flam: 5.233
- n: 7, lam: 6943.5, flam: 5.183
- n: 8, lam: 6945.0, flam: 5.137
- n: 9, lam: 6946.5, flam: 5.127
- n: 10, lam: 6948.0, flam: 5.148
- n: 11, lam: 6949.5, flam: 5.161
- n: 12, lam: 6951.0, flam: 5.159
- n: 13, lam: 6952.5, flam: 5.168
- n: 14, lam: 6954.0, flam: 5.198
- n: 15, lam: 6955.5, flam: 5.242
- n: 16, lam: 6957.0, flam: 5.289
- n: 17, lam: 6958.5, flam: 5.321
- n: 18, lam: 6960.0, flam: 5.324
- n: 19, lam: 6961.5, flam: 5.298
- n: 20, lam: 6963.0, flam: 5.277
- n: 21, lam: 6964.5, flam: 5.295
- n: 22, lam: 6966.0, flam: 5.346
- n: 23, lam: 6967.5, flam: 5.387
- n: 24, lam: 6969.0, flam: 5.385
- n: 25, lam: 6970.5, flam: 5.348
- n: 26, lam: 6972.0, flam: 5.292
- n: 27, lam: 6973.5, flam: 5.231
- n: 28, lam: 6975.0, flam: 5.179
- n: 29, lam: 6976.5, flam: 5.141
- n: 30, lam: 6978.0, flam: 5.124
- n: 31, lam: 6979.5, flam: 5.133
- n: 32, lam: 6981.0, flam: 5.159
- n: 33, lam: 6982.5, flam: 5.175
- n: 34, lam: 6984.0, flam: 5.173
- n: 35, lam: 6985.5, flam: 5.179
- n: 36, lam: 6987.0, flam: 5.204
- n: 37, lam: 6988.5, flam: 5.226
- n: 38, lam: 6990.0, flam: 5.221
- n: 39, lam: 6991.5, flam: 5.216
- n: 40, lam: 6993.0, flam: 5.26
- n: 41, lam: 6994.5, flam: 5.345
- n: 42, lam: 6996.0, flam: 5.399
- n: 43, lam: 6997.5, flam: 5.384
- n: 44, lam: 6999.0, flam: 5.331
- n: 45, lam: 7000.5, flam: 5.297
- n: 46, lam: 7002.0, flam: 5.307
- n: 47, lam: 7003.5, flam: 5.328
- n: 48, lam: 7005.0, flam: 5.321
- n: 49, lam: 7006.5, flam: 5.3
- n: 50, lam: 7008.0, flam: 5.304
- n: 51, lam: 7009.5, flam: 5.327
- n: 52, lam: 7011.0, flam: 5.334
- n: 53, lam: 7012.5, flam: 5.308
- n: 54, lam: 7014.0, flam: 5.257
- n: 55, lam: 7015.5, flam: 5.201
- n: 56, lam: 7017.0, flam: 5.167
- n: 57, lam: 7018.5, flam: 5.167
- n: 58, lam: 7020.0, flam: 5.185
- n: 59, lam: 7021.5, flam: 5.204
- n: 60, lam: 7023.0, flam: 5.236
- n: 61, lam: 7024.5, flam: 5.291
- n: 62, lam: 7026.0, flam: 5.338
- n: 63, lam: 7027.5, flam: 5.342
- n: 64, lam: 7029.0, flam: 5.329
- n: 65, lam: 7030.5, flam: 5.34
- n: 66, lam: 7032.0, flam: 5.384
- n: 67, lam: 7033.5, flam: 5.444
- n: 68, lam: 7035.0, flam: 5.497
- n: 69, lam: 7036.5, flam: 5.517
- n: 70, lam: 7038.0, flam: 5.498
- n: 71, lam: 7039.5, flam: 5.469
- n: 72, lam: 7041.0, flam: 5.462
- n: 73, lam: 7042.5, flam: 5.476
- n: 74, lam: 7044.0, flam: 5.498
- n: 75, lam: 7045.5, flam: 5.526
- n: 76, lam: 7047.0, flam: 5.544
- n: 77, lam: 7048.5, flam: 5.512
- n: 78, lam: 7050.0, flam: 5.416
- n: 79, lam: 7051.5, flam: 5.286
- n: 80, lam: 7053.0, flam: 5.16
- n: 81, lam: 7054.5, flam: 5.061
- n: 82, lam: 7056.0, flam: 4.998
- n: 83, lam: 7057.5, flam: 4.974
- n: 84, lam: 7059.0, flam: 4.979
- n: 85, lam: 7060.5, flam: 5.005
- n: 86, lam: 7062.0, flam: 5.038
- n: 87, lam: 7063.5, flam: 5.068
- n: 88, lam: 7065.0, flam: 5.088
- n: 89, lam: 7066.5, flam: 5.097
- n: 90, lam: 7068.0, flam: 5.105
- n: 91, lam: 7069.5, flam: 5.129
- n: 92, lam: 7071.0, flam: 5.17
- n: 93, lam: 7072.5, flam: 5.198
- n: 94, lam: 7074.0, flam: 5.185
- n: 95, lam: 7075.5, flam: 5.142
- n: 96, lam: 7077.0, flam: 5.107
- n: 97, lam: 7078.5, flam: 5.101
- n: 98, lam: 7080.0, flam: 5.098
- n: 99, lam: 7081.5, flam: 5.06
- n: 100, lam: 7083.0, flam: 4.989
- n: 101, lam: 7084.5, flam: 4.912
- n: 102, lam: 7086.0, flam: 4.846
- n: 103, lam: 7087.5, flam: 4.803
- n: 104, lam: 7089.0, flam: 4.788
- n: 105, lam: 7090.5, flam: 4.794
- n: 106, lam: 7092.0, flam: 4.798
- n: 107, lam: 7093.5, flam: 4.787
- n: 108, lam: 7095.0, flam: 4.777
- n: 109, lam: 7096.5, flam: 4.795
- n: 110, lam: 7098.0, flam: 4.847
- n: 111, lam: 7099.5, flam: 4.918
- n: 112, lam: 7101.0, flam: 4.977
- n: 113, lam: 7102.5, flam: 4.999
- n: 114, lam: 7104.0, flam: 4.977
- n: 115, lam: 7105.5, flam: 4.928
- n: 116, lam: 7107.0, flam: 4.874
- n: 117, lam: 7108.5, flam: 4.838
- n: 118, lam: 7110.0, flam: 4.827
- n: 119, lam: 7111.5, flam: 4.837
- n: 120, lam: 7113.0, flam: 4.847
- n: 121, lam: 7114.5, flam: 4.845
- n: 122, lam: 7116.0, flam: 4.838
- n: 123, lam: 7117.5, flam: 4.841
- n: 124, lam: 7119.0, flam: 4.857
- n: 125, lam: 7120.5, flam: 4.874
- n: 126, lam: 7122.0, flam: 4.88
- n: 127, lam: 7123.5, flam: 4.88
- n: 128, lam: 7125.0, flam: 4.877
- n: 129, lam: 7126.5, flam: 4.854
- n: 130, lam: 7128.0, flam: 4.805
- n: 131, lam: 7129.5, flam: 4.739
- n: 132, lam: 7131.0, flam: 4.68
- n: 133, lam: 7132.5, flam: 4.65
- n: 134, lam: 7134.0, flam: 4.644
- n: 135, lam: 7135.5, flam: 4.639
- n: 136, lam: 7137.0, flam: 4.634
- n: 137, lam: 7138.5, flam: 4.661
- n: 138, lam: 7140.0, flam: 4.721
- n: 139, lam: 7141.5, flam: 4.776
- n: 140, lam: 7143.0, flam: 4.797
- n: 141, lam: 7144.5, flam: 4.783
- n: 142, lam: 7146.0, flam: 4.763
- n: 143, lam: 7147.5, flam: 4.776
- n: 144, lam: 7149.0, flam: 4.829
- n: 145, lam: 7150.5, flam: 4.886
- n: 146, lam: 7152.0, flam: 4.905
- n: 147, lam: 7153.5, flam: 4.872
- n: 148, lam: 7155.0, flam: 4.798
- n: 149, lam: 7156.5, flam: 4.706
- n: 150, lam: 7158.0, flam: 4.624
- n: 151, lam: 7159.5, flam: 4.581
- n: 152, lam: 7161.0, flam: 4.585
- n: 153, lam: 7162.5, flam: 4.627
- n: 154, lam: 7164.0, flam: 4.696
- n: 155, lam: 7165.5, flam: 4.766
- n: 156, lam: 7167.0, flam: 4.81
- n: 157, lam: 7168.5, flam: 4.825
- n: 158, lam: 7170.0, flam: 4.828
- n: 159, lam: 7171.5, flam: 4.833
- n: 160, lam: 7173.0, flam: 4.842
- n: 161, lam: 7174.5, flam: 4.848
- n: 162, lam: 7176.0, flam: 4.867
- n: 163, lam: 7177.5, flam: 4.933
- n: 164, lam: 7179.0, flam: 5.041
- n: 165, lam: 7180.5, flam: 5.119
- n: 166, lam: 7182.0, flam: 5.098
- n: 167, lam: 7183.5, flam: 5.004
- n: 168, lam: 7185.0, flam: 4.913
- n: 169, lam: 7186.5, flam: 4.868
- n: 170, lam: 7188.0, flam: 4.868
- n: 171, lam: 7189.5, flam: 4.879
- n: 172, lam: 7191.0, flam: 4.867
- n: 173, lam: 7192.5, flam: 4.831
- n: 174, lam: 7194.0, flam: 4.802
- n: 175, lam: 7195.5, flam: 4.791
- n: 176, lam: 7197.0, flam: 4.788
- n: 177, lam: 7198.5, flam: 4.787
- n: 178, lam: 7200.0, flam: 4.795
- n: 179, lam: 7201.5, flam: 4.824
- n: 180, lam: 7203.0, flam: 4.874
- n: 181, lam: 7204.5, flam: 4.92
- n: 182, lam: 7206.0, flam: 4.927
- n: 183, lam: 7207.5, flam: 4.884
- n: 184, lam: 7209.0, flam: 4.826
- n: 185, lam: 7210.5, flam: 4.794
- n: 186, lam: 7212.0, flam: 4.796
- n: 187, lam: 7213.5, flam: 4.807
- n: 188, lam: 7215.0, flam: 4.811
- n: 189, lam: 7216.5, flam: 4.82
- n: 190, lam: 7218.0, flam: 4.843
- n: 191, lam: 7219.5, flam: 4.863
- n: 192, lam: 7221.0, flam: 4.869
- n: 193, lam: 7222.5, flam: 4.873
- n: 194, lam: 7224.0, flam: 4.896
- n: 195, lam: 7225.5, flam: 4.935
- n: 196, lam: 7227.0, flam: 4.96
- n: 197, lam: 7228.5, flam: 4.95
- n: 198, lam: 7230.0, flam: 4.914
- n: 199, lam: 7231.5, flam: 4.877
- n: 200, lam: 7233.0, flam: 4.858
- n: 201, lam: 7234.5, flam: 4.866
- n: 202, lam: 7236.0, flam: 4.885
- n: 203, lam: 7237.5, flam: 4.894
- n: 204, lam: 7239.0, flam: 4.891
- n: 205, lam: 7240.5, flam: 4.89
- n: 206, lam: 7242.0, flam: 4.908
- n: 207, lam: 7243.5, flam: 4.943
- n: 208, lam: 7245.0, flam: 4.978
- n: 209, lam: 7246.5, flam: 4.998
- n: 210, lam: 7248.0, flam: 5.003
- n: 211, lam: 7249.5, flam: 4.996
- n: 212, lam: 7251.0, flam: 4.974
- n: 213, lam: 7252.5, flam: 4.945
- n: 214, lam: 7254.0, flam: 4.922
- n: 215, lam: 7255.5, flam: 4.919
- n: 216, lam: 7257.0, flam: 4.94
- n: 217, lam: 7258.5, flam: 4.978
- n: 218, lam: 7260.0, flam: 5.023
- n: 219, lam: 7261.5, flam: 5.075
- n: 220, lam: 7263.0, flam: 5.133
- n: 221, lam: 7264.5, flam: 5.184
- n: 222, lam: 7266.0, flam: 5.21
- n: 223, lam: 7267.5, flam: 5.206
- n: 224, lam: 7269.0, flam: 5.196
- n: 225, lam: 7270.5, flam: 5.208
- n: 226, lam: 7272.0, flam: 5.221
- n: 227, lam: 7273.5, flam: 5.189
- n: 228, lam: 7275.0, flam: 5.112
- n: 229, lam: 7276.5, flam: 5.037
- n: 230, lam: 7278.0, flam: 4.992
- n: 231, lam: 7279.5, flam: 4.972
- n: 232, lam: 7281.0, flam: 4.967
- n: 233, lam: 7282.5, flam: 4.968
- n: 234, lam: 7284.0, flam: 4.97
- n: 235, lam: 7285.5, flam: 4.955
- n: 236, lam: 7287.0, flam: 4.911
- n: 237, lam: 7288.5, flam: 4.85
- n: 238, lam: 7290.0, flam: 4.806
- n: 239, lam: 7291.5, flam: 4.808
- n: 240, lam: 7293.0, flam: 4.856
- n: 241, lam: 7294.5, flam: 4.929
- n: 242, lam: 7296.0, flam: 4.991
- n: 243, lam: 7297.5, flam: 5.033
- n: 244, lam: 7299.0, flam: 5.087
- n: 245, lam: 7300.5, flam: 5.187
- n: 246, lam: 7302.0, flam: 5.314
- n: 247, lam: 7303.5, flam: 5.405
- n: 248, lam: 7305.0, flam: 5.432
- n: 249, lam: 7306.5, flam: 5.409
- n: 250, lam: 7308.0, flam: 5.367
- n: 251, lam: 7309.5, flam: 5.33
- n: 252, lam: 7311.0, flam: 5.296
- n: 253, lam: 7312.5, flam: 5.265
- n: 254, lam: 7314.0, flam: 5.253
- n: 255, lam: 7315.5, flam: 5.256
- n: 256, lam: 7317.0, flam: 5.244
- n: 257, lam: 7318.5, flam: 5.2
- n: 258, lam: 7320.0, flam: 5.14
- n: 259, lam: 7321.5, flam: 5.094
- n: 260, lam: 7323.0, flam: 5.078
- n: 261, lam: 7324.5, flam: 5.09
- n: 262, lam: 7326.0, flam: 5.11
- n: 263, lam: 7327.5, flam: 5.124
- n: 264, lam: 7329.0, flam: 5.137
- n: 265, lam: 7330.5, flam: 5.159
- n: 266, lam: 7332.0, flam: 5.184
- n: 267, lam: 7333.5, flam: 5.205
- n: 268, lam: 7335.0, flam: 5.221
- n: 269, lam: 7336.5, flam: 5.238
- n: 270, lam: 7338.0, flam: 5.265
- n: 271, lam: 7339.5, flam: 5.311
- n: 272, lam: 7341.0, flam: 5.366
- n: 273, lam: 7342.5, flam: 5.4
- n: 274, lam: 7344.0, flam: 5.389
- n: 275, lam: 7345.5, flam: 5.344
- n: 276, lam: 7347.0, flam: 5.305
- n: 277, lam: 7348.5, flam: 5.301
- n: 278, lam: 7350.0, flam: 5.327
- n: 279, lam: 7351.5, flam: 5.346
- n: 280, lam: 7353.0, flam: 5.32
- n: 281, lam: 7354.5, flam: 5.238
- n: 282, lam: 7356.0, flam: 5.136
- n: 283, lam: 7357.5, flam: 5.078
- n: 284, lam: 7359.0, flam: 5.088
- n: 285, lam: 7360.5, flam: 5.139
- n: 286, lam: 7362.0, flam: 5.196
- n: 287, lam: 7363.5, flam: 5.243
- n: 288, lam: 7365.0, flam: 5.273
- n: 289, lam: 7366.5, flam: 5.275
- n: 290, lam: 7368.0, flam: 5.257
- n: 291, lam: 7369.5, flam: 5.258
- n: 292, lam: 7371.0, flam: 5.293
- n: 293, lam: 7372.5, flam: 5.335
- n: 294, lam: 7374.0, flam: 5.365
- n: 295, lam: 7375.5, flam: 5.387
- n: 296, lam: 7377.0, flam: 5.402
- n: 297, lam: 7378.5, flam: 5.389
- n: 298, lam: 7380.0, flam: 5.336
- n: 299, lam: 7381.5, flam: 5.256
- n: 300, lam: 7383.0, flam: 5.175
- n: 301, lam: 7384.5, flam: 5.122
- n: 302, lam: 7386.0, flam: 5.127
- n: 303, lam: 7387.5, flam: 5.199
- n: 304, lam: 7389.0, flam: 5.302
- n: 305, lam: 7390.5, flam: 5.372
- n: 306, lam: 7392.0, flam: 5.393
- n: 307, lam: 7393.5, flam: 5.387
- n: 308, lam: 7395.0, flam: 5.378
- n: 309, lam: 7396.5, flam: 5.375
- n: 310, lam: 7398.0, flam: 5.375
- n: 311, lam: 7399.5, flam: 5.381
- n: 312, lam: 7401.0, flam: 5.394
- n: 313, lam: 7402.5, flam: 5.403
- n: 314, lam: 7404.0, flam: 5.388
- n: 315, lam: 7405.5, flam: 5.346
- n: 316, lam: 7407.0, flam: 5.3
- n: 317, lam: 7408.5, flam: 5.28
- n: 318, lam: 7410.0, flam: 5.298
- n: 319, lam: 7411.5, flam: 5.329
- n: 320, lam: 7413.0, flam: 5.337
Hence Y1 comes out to -4.72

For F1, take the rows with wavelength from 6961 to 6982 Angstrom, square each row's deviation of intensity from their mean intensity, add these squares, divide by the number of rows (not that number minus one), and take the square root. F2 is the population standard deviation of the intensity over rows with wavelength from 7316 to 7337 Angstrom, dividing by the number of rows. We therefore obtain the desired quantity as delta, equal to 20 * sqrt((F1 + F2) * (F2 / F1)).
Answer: 5.9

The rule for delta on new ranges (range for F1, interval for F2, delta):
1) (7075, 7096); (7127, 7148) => 6.0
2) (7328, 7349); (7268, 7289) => 10.7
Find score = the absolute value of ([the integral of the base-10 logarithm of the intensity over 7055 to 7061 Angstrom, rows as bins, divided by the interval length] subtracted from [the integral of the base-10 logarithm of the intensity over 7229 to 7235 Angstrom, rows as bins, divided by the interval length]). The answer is 0.010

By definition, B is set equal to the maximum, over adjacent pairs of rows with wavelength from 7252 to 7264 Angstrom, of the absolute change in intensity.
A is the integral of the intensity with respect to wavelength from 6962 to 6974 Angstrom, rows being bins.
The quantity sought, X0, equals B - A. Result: -63.8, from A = 63.9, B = 0.058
